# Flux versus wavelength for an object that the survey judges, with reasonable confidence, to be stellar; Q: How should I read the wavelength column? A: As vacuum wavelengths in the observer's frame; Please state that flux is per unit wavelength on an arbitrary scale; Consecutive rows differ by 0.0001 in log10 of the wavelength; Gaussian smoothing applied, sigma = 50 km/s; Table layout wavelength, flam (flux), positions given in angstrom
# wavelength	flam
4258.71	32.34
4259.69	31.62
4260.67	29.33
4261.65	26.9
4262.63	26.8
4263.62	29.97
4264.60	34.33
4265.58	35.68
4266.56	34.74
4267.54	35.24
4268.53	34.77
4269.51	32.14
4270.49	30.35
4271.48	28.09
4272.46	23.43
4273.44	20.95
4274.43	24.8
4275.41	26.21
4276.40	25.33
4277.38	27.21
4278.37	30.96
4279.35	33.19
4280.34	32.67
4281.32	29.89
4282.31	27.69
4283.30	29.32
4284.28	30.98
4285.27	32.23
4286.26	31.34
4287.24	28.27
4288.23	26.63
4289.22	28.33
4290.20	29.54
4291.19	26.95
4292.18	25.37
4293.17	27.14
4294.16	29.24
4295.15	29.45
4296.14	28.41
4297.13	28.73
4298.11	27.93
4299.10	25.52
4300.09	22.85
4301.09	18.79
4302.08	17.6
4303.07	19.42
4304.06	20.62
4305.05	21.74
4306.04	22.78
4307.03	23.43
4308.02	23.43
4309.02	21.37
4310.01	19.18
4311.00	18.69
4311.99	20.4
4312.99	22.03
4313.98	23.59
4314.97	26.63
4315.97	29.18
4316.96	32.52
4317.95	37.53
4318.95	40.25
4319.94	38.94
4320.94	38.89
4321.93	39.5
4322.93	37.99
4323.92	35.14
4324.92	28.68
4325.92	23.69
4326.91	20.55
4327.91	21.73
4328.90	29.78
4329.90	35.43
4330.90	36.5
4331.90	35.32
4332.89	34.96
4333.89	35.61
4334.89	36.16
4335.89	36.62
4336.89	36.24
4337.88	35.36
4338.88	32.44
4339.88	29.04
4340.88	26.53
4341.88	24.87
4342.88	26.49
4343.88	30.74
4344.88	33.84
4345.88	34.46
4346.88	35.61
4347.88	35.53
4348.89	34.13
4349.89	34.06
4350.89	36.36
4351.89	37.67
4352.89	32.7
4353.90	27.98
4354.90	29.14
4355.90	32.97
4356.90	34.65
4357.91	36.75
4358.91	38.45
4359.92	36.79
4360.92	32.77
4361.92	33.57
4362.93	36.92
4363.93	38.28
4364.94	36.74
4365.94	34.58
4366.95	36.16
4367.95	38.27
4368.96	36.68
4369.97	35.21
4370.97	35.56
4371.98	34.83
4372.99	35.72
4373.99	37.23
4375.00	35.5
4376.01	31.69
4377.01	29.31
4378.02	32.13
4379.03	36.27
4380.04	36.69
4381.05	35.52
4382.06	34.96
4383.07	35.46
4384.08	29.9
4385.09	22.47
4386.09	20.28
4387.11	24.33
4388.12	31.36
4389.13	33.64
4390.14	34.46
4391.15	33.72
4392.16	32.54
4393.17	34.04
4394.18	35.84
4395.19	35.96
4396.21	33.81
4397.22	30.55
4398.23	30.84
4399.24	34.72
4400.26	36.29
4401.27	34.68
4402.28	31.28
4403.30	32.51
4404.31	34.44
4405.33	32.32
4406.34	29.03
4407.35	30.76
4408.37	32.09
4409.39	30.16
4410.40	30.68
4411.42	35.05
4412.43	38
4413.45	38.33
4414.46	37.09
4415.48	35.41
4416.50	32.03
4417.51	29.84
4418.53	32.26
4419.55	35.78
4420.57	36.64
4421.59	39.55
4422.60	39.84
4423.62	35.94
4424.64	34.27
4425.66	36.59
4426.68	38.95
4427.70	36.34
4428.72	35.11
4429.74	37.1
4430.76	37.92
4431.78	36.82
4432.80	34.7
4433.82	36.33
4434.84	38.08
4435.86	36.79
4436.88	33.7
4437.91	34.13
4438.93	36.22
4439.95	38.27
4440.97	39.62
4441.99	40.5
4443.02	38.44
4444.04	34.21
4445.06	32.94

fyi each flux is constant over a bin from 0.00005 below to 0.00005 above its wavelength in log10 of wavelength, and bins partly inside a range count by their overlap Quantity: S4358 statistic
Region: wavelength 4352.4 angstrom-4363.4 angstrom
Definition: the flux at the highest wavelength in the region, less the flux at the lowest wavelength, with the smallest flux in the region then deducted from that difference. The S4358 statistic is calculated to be -24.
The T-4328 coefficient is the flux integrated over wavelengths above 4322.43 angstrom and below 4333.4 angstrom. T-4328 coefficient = 339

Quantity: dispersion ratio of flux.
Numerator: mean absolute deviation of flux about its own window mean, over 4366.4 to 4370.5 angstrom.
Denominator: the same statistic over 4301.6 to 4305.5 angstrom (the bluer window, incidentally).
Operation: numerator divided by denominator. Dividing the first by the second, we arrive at 0.67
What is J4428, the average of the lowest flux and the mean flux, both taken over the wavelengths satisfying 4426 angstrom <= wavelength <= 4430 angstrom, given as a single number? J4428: 36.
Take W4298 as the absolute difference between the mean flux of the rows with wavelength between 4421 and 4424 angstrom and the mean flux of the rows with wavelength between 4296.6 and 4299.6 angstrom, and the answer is 11.1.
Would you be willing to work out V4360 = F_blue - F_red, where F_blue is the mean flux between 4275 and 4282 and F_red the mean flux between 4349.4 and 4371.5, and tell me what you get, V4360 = -6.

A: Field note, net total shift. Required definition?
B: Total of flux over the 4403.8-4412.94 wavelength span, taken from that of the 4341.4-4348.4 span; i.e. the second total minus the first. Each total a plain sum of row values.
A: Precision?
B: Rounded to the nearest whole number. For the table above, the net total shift -71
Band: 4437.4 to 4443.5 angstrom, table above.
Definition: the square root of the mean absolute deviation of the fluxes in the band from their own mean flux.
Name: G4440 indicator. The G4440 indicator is 1.3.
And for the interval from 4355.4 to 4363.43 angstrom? 1.4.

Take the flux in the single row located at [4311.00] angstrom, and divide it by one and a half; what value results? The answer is 12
